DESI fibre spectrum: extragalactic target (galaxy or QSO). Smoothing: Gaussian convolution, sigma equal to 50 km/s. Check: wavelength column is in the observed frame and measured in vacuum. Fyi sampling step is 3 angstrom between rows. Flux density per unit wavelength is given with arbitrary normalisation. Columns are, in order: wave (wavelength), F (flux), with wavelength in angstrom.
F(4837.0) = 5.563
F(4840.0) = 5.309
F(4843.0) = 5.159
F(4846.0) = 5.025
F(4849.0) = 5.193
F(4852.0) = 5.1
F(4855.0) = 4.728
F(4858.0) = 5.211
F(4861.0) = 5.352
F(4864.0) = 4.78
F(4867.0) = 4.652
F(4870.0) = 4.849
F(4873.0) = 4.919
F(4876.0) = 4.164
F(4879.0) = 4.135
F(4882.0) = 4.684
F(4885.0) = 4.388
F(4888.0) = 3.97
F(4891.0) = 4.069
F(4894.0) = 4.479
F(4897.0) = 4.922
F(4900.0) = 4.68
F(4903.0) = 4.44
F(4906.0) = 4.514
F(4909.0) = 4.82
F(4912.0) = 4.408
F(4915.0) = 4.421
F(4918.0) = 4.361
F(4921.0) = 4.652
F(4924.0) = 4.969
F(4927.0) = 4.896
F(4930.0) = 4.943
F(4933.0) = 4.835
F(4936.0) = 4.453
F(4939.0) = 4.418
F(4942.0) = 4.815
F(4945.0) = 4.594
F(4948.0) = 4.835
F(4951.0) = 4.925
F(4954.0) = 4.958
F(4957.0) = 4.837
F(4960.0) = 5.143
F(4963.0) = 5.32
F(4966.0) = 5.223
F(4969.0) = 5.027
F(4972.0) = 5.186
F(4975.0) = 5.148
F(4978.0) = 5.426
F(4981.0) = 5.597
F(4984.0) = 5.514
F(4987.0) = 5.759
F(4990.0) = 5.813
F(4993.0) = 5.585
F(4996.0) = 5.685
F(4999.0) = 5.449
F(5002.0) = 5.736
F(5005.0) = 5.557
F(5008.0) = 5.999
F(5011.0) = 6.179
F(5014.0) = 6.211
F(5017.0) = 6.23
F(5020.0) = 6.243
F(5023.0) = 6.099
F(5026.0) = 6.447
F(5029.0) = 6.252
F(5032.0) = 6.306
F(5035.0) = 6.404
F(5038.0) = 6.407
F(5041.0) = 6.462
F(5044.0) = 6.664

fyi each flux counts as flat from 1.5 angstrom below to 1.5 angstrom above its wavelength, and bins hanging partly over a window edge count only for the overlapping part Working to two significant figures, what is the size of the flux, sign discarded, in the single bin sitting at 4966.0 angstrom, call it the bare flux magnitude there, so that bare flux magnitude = 5.2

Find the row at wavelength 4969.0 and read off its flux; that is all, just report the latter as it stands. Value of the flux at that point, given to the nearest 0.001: 5.027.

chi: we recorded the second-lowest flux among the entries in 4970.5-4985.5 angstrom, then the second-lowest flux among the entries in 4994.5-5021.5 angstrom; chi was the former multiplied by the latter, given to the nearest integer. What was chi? 29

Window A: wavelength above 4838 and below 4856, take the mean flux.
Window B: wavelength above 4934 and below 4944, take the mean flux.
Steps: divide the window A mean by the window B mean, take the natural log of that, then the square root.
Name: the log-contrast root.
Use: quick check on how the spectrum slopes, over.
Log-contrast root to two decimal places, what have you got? 0.33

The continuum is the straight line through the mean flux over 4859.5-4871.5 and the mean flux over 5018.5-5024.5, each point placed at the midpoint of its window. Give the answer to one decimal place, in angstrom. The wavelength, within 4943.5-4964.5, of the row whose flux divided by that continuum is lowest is 4945.0 angstrom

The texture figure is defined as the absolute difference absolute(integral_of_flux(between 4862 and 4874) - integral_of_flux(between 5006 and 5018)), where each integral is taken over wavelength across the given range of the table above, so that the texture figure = 16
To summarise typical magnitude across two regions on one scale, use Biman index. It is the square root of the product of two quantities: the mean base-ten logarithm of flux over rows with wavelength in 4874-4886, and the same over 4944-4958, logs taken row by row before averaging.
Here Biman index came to 0.66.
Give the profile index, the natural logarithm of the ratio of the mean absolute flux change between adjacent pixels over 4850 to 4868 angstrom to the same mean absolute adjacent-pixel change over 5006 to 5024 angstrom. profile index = 1.5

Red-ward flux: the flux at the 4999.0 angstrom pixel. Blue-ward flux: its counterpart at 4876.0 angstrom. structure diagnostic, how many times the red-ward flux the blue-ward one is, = 0.76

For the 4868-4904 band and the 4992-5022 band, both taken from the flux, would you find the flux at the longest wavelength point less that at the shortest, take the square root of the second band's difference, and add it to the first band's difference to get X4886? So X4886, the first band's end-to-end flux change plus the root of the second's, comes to 0.40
